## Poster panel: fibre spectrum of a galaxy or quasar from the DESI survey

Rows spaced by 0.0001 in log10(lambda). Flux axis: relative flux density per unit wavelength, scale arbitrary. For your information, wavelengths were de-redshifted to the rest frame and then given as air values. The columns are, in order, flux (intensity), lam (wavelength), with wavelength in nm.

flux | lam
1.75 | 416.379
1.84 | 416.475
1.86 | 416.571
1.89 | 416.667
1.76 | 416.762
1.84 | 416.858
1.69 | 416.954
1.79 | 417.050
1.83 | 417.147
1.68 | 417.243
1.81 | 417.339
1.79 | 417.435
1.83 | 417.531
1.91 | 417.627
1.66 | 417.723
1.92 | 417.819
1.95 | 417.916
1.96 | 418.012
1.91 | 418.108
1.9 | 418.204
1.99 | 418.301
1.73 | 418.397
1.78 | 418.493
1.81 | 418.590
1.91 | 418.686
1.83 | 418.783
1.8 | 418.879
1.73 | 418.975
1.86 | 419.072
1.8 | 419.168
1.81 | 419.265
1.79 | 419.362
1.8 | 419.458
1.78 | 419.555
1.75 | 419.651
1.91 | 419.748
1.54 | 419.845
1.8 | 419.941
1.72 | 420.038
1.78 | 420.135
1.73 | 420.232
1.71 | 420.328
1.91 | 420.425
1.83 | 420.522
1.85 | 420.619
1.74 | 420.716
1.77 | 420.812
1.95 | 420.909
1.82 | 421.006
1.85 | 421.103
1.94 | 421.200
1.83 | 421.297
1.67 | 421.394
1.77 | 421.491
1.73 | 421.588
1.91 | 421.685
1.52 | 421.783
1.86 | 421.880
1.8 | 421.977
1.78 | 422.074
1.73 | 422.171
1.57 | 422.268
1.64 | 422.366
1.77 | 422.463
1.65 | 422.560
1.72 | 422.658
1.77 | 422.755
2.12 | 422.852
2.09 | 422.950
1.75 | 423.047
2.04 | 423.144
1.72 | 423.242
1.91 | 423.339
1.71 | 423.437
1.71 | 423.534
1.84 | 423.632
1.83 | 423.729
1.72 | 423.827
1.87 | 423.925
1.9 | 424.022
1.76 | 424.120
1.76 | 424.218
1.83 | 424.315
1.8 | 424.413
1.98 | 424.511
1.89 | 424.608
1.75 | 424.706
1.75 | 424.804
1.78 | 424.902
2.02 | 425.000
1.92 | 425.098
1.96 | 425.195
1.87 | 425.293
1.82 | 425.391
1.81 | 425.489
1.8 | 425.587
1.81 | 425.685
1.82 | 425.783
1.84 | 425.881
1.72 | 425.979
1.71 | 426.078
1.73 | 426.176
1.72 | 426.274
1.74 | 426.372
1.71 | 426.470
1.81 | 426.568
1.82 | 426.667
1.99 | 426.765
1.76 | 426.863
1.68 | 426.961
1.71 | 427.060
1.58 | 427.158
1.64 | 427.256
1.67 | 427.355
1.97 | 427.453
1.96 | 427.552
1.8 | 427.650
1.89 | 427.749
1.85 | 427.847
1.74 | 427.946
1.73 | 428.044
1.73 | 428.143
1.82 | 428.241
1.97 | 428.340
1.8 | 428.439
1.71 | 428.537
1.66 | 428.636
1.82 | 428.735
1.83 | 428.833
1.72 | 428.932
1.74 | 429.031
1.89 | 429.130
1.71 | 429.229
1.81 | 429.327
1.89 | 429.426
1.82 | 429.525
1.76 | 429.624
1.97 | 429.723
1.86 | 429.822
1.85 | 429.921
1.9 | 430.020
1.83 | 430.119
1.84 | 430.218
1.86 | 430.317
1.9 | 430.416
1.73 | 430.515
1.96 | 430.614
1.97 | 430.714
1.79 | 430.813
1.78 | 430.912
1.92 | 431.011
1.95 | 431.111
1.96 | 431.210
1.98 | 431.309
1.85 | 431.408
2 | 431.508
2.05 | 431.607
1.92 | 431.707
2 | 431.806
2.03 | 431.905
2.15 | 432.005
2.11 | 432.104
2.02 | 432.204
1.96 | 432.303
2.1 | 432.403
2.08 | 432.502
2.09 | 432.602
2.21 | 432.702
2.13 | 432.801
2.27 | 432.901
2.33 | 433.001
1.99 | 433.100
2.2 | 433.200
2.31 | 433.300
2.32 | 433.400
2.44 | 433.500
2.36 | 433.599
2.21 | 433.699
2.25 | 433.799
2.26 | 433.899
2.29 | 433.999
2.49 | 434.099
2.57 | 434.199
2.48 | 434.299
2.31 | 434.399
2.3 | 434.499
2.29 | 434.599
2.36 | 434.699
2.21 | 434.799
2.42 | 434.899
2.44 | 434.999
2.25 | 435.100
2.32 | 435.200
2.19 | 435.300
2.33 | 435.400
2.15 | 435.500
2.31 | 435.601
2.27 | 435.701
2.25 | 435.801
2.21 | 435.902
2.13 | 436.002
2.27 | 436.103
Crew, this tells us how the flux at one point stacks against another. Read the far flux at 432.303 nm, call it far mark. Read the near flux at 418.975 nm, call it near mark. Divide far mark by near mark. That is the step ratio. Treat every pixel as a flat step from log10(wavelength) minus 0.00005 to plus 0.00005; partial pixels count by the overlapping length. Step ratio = 1.13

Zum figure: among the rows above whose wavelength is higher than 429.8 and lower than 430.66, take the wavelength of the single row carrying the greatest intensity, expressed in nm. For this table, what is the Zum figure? 430.614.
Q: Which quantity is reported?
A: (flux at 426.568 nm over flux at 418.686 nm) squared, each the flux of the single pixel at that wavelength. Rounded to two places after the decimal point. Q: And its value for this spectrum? 0.90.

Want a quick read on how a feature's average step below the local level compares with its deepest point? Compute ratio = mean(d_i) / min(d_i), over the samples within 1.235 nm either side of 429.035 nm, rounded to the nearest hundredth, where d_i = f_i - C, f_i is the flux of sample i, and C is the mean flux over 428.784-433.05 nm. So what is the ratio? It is 0.47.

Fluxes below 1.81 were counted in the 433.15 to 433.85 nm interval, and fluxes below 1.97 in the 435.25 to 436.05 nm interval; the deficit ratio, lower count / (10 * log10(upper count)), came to 0.0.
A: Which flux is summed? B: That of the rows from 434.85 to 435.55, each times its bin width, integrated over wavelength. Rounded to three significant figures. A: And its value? 1.61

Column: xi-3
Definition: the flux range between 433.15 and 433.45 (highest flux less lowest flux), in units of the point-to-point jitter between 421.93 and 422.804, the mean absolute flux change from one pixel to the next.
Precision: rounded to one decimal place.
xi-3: 1.4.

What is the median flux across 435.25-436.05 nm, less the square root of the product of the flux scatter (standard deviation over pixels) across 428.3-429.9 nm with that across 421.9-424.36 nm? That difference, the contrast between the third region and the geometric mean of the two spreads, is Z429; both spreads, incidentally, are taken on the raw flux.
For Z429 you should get 2.12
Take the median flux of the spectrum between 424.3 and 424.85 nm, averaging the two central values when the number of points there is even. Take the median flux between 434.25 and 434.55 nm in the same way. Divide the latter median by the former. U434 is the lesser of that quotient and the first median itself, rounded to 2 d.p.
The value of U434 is 1.27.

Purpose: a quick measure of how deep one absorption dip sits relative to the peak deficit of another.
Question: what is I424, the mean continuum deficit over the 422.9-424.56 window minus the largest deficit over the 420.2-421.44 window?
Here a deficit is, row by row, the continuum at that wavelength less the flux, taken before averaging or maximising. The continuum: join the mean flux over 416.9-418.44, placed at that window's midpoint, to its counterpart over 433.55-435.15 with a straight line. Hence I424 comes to -0.10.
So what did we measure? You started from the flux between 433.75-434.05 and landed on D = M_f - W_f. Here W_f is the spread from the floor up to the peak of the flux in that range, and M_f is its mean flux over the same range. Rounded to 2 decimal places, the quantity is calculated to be 2.23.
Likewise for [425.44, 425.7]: 1.80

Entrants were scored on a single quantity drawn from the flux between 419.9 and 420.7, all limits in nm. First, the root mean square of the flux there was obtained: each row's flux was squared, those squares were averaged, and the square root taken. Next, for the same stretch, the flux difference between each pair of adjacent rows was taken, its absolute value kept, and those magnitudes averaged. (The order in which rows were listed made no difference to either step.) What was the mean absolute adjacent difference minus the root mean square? -1.72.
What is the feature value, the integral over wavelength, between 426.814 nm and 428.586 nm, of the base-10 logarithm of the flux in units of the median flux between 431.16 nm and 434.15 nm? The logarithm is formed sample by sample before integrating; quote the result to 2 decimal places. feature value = -0.14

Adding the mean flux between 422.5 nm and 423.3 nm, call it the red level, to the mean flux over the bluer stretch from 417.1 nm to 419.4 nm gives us 3.69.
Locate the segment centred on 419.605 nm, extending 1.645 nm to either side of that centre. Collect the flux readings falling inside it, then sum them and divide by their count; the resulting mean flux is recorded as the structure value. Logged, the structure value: 1.82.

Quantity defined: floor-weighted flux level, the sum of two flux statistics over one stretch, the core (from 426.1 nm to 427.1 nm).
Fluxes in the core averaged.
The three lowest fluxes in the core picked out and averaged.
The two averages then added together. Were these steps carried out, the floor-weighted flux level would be 3.47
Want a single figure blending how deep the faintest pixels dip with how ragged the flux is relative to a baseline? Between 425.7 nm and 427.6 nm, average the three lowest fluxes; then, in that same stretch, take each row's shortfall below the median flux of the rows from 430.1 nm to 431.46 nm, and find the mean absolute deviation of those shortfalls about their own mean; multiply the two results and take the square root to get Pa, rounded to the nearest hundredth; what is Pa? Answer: 0.38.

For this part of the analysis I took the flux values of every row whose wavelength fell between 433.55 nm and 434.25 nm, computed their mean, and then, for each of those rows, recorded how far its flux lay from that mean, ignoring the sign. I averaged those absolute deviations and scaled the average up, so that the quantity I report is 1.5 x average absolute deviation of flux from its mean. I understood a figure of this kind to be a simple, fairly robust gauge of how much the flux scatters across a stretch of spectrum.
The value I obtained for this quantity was 0.16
